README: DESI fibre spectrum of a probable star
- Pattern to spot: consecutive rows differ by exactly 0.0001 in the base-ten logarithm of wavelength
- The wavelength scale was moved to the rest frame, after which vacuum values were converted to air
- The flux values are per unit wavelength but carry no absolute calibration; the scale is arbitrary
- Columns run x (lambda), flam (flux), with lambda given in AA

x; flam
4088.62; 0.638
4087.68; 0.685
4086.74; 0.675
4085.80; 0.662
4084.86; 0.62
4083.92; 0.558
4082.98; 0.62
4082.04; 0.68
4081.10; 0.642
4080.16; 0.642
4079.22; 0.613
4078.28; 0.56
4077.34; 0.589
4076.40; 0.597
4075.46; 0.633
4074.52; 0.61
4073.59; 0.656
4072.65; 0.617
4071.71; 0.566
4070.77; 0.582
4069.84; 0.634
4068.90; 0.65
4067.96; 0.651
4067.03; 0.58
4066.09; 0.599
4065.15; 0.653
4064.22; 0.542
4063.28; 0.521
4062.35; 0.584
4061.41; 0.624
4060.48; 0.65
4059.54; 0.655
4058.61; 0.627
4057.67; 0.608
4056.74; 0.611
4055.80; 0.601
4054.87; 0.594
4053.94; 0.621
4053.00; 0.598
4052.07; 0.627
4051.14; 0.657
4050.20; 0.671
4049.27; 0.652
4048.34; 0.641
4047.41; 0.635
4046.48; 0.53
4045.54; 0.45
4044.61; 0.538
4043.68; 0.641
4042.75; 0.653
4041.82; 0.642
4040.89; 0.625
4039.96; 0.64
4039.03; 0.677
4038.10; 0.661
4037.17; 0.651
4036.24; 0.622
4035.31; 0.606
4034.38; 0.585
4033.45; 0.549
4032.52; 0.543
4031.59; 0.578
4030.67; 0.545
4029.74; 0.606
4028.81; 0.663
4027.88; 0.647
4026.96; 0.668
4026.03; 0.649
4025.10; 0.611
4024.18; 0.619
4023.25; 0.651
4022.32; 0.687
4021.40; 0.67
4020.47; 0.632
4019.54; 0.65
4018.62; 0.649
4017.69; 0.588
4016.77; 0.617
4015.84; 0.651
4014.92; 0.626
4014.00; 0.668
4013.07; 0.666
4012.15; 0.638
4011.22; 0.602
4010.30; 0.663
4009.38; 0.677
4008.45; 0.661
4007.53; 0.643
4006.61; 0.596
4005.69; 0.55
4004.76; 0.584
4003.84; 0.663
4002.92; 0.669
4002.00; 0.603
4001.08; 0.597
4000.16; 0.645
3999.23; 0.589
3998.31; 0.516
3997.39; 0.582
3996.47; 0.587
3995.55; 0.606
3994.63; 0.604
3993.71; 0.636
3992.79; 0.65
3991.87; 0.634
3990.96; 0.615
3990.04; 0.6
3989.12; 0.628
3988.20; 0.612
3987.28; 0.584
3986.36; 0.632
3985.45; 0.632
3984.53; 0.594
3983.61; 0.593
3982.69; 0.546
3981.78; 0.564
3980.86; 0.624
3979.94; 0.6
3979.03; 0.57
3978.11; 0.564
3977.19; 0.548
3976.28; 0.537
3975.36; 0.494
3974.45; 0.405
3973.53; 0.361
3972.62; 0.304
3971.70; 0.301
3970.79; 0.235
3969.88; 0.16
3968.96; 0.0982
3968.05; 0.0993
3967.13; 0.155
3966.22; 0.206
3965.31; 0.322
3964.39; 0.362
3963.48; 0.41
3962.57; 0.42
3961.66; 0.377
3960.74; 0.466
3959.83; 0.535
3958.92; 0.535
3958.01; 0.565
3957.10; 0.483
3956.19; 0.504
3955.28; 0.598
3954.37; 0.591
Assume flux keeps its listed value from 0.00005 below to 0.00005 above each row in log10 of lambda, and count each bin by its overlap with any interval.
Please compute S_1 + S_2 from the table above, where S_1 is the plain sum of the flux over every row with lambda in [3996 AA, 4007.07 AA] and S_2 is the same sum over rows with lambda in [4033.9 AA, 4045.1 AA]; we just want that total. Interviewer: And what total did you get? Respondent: 14.7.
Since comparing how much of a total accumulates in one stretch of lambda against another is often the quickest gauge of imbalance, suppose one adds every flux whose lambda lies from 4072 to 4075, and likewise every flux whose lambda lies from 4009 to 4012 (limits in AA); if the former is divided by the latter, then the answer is 0.97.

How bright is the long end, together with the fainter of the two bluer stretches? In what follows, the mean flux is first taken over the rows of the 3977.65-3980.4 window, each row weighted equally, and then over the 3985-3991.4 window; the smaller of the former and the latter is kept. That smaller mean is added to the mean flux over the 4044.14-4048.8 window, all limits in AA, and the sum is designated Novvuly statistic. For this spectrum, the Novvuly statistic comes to 1.14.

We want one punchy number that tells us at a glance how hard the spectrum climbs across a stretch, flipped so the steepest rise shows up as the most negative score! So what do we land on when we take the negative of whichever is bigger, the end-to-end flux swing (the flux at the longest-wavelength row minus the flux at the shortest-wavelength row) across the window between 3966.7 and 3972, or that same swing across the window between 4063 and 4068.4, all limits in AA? -0.15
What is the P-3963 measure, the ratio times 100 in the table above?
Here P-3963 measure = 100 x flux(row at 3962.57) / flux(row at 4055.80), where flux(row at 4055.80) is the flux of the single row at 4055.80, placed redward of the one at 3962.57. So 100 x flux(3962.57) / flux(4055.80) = 70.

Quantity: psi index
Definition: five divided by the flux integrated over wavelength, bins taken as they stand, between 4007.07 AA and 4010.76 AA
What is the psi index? 2.05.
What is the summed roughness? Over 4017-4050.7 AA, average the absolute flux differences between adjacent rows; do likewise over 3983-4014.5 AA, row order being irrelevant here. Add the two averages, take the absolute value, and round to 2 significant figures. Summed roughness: 0.062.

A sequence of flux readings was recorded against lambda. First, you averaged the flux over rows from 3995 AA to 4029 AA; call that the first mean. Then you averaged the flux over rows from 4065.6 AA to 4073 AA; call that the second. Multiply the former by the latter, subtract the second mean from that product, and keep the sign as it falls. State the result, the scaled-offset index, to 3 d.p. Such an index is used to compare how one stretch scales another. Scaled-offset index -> -0.226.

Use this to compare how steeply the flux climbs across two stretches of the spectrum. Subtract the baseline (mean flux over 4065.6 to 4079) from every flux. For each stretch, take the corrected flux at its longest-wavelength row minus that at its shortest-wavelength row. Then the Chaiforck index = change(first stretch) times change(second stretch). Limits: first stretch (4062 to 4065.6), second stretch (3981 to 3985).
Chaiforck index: 0.0021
